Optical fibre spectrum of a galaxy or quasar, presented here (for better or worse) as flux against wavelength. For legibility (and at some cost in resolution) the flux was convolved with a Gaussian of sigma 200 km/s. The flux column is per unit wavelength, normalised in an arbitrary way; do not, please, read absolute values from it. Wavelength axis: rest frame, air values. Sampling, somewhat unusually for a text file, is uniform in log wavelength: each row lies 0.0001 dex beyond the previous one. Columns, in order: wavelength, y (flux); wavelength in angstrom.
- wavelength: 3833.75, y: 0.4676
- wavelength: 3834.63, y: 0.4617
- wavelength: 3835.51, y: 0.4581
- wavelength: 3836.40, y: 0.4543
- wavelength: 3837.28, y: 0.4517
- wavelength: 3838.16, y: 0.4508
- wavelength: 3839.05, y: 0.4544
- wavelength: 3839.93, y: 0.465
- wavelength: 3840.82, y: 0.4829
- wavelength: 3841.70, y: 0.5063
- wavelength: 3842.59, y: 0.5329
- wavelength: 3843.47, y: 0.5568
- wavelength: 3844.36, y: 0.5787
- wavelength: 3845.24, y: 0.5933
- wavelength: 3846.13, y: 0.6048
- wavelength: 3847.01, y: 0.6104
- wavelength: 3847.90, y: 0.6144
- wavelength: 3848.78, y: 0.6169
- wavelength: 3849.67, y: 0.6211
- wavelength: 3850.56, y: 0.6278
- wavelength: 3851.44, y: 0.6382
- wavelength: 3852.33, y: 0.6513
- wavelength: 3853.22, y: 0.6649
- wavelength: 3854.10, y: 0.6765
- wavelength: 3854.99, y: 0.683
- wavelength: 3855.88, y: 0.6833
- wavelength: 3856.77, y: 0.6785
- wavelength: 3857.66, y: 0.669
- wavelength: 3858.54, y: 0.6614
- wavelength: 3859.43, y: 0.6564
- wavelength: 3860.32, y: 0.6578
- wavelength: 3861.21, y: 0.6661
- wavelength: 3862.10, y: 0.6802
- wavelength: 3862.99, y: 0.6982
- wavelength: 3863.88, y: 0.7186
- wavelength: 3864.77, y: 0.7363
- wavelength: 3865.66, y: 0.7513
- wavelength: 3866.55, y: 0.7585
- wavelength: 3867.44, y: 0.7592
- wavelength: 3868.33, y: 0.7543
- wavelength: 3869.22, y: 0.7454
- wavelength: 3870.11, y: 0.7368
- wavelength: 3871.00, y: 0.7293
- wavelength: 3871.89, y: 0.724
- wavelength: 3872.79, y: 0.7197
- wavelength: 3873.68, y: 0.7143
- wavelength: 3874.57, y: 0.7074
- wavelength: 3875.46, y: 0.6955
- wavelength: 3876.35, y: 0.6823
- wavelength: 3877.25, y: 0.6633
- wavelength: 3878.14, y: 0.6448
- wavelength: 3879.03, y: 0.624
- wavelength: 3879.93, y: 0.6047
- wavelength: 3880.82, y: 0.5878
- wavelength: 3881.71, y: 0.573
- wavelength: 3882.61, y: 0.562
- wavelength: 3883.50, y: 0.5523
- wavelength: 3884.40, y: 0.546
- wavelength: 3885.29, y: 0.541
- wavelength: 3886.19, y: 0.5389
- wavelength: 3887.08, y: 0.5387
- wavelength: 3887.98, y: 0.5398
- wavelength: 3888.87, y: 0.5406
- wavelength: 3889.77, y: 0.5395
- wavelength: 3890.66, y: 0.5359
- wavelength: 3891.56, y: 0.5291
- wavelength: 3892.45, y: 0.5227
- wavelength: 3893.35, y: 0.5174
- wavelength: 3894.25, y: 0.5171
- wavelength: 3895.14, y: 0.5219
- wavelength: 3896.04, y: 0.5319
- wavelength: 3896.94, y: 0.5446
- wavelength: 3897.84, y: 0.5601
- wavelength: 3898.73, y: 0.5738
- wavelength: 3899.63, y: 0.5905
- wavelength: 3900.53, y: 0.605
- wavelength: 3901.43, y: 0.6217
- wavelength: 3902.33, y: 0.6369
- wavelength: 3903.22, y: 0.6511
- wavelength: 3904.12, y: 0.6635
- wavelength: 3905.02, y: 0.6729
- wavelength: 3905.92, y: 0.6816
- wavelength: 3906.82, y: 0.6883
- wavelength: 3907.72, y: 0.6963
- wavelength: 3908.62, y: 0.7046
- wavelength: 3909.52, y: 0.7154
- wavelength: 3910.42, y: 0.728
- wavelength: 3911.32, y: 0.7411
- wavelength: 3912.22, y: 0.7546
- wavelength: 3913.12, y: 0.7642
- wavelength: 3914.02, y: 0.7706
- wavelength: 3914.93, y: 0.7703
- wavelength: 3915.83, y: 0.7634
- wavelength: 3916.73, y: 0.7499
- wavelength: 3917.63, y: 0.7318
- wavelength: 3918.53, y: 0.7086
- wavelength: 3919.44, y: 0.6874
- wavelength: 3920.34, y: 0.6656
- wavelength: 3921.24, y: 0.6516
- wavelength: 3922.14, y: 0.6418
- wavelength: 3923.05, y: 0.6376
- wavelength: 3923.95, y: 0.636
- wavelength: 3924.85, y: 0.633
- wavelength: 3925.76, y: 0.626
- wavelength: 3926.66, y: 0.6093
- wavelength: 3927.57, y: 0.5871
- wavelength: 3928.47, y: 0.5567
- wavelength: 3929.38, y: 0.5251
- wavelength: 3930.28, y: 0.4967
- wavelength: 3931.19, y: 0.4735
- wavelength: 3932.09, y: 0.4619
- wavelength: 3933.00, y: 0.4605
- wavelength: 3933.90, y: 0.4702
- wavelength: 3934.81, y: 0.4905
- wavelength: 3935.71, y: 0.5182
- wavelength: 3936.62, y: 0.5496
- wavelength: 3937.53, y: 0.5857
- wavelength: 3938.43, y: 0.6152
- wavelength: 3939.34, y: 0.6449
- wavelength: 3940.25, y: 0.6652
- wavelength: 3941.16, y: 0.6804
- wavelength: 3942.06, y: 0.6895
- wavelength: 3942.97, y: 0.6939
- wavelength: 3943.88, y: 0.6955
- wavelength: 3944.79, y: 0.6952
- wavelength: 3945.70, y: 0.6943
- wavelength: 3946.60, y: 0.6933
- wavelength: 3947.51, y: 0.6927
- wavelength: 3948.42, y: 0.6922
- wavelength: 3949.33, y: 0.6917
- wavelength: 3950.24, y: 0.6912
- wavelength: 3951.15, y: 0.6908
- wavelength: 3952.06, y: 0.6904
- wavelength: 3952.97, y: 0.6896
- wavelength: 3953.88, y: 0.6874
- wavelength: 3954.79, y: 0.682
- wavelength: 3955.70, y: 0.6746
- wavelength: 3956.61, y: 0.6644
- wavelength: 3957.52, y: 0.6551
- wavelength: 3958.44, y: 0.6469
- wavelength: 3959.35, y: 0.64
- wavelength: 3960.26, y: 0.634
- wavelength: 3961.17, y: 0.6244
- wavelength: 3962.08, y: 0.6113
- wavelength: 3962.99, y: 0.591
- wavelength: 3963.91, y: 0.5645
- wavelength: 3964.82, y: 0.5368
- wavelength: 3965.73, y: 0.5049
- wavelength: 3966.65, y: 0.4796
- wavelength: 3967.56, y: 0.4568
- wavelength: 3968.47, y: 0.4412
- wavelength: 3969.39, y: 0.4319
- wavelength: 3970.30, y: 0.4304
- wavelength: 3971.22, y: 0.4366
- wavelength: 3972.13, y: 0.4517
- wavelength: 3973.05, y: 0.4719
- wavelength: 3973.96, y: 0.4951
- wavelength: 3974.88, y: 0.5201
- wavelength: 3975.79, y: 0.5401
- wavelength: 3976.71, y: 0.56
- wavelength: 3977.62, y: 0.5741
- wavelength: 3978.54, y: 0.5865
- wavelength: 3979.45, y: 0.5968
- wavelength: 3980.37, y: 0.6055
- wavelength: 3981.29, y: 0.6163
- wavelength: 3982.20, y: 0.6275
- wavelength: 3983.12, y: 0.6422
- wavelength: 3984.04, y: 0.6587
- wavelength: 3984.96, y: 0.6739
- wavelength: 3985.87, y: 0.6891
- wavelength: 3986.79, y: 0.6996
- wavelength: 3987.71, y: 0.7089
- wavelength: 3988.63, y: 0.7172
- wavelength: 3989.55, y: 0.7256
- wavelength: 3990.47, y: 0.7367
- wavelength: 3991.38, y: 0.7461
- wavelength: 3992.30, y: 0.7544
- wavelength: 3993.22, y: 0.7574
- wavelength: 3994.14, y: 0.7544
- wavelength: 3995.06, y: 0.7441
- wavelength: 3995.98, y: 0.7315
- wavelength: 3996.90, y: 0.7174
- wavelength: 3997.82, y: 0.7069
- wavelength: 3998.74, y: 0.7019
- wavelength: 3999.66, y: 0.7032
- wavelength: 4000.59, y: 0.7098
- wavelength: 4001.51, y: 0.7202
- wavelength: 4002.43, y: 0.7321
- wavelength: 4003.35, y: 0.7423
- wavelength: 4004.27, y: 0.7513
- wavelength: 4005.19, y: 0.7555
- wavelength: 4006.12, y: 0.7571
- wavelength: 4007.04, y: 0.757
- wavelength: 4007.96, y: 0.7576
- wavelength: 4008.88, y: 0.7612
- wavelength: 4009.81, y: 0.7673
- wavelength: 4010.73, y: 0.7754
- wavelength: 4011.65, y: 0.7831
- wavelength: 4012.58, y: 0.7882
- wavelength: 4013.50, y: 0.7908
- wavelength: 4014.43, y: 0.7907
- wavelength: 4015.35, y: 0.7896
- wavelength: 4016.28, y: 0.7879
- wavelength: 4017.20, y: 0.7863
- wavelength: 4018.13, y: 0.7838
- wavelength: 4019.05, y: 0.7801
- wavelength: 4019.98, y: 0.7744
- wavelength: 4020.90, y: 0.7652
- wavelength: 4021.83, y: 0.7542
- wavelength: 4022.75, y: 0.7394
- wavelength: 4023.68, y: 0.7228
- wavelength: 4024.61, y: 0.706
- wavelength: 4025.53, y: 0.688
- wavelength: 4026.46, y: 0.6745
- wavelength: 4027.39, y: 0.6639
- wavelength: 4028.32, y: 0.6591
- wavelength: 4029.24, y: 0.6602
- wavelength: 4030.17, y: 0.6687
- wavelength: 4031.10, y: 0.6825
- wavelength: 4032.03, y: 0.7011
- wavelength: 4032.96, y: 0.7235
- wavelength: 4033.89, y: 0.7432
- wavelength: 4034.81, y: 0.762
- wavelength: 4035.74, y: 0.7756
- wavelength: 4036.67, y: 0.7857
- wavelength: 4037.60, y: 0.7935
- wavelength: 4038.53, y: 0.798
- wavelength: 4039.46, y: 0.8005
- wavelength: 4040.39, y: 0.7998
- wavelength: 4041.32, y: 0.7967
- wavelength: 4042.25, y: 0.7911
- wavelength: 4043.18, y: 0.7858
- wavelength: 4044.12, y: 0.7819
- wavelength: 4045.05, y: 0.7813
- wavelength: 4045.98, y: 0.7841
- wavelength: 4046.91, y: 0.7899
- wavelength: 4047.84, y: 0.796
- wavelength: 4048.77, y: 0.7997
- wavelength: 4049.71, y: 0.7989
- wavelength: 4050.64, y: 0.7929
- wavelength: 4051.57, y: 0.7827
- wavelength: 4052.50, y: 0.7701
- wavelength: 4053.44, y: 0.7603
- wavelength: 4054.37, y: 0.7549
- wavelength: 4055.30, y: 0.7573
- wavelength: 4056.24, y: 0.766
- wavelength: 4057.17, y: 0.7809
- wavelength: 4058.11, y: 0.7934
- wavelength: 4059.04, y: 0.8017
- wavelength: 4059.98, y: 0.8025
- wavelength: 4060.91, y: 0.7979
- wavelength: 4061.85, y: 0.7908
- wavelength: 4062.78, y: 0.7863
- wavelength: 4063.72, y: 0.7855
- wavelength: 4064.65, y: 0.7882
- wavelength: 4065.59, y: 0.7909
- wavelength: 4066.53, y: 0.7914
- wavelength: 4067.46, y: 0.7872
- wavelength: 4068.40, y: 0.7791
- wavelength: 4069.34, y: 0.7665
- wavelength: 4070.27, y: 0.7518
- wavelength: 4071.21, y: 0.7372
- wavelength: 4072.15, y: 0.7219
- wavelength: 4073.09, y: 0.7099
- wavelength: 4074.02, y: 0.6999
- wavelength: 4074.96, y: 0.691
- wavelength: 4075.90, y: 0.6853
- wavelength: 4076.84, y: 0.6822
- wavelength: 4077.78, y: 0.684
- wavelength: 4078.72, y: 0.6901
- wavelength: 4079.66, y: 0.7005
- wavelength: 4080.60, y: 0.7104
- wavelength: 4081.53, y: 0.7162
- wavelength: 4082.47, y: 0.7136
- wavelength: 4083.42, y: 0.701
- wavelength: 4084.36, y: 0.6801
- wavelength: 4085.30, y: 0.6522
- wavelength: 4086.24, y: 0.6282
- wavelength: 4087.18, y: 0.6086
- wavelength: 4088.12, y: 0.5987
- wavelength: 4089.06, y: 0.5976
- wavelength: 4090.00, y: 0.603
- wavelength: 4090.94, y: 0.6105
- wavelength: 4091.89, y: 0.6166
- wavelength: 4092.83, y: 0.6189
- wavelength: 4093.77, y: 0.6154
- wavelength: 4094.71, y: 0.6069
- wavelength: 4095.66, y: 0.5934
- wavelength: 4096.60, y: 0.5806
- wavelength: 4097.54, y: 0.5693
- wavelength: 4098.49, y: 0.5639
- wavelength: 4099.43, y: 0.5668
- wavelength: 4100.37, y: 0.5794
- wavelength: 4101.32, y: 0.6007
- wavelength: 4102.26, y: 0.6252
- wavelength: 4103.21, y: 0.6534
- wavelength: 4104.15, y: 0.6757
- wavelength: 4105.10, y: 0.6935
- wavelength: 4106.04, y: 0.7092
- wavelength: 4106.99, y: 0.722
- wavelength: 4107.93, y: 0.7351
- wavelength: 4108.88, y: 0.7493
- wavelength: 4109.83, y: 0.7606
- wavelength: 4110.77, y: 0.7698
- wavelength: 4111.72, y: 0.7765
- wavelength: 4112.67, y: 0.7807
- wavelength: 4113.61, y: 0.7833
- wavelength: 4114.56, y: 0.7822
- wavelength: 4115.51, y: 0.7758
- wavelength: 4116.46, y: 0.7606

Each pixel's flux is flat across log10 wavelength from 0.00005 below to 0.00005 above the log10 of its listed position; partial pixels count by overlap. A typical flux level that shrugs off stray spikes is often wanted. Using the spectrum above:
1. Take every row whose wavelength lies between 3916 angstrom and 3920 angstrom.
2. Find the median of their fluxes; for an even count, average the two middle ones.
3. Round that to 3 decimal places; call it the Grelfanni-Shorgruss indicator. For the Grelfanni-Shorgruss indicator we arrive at 0.720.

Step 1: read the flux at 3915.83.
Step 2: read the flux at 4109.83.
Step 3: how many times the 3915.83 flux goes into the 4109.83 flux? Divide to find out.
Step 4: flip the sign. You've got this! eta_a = -1.00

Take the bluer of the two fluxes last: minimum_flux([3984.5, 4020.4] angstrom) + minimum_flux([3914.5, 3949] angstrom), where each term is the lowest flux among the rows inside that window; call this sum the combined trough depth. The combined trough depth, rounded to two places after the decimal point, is 1.13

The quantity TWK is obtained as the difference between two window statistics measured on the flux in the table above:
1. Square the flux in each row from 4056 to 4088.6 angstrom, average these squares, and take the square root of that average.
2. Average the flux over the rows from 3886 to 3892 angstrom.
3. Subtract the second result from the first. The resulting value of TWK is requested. 0.20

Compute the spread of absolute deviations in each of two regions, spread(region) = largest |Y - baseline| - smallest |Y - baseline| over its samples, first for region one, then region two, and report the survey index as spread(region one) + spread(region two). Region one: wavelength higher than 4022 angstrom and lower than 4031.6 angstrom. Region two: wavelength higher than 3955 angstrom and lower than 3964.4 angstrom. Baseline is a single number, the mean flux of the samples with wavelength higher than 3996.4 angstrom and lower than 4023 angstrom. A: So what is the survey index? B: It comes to 0.19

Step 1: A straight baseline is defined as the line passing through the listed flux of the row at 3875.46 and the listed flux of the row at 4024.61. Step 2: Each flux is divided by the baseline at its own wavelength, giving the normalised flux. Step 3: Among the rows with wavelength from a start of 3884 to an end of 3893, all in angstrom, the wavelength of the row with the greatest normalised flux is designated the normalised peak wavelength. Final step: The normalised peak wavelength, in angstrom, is 3884.40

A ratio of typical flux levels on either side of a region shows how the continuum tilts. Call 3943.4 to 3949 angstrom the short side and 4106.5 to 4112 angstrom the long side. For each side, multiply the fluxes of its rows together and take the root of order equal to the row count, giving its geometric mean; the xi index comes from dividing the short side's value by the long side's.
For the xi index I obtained 0.92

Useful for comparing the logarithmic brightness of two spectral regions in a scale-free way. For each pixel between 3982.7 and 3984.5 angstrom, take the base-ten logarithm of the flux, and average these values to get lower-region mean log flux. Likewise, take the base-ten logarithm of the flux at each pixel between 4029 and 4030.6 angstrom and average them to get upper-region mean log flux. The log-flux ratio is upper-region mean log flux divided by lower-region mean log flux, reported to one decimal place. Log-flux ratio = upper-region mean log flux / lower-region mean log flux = 1.0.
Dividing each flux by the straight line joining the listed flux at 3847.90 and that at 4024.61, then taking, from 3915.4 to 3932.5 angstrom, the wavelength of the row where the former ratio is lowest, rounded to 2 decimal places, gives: 3932.09 angstrom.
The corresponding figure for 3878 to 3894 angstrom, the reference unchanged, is 3893.35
